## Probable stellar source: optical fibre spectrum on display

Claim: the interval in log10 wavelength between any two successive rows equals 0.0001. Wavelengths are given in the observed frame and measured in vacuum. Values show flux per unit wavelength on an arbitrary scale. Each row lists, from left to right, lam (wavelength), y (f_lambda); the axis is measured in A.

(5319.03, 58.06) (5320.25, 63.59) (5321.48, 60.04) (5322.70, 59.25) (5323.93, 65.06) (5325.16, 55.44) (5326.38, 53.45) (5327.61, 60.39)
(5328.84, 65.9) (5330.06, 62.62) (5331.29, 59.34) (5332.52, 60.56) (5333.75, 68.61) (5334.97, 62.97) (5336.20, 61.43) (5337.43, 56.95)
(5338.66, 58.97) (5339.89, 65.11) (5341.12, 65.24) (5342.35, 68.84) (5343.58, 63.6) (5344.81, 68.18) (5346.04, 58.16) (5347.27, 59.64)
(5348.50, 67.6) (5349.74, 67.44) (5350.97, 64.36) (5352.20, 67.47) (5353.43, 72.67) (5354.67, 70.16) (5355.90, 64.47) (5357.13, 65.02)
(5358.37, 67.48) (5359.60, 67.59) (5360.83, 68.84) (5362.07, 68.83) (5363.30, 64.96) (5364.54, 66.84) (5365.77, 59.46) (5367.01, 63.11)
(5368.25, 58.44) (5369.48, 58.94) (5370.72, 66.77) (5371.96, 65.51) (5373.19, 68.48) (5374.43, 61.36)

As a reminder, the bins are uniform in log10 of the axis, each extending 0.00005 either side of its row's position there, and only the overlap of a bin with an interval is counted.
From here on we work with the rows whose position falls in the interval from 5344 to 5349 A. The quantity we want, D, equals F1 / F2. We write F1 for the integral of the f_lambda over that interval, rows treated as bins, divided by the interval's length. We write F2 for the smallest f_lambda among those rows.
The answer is 1.09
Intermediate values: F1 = 63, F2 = 58.16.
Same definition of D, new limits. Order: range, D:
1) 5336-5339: 1.03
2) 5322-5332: 1.13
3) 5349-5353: 1.04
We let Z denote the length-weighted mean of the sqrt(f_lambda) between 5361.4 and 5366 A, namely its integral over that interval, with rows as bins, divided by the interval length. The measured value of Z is 8.1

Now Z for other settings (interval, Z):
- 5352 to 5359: 8.2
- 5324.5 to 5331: 7.7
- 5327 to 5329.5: 8.0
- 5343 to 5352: 8.0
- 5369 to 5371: 7.9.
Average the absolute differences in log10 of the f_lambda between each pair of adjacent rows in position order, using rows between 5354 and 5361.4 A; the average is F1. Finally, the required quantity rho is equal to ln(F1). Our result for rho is -4.34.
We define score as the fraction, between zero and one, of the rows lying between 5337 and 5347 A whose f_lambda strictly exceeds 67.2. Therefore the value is 0.25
